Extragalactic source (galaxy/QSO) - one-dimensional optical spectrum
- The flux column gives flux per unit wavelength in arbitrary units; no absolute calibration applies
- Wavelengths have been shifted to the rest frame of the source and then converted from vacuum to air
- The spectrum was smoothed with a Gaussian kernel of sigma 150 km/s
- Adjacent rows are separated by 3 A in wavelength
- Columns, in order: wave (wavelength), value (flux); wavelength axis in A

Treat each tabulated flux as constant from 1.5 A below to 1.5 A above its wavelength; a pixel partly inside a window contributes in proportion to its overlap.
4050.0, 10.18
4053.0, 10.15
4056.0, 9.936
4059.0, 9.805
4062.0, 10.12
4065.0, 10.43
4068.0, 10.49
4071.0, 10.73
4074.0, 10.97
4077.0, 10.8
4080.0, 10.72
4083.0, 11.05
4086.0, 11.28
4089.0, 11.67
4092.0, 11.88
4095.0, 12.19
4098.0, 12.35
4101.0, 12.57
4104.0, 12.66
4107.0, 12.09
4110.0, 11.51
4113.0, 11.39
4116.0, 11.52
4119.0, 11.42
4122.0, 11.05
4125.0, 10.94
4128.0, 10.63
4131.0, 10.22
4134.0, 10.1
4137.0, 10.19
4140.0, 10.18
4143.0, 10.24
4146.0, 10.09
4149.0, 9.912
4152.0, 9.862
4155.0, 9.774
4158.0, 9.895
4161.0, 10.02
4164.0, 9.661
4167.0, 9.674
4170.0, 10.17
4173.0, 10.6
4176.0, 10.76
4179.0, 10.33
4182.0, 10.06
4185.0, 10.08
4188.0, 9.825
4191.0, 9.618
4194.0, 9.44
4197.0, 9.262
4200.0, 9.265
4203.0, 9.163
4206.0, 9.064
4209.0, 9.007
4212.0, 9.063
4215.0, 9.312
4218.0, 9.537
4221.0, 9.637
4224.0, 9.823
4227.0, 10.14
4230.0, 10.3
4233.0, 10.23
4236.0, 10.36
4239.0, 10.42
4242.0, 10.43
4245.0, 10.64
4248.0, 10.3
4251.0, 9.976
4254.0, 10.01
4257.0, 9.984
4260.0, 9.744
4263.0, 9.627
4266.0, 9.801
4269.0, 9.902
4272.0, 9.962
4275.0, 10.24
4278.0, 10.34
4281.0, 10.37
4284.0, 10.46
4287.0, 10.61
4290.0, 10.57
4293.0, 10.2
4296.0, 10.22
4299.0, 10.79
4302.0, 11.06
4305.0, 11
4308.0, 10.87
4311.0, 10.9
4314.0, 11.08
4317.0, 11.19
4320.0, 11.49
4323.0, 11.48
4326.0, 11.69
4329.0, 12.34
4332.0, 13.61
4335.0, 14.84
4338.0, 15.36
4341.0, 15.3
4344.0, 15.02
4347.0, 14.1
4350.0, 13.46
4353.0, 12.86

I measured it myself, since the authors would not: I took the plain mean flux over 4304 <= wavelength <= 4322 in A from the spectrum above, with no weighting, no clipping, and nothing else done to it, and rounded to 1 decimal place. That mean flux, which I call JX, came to 11.1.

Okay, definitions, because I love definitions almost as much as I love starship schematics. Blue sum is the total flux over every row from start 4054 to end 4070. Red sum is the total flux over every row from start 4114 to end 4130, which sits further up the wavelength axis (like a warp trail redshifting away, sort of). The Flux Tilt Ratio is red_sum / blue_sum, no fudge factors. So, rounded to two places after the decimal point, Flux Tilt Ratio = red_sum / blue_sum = 1.09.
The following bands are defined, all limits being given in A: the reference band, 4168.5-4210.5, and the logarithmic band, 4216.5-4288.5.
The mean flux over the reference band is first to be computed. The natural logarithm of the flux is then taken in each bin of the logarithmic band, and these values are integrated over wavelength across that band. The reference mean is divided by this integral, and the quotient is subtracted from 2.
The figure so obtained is 1.94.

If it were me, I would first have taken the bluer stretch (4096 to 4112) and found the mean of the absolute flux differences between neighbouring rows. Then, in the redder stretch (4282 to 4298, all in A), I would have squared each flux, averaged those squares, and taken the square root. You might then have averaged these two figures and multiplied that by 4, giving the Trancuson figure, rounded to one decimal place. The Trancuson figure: 21.6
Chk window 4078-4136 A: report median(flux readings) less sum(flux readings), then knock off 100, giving -306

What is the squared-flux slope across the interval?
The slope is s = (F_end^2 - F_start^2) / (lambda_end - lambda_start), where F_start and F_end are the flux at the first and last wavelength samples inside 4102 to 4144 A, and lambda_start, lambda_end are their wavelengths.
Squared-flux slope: -1.4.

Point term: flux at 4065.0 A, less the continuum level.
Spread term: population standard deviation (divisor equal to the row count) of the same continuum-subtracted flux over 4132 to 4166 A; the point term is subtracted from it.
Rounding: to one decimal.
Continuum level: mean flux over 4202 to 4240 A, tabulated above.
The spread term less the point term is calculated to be -0.6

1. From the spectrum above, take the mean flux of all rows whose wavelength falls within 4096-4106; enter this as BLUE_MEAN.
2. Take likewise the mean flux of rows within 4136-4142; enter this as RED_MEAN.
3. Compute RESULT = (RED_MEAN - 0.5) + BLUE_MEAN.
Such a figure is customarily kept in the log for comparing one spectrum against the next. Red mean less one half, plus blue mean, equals 22.2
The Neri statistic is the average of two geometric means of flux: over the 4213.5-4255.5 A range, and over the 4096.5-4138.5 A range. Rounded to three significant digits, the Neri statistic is 10.7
